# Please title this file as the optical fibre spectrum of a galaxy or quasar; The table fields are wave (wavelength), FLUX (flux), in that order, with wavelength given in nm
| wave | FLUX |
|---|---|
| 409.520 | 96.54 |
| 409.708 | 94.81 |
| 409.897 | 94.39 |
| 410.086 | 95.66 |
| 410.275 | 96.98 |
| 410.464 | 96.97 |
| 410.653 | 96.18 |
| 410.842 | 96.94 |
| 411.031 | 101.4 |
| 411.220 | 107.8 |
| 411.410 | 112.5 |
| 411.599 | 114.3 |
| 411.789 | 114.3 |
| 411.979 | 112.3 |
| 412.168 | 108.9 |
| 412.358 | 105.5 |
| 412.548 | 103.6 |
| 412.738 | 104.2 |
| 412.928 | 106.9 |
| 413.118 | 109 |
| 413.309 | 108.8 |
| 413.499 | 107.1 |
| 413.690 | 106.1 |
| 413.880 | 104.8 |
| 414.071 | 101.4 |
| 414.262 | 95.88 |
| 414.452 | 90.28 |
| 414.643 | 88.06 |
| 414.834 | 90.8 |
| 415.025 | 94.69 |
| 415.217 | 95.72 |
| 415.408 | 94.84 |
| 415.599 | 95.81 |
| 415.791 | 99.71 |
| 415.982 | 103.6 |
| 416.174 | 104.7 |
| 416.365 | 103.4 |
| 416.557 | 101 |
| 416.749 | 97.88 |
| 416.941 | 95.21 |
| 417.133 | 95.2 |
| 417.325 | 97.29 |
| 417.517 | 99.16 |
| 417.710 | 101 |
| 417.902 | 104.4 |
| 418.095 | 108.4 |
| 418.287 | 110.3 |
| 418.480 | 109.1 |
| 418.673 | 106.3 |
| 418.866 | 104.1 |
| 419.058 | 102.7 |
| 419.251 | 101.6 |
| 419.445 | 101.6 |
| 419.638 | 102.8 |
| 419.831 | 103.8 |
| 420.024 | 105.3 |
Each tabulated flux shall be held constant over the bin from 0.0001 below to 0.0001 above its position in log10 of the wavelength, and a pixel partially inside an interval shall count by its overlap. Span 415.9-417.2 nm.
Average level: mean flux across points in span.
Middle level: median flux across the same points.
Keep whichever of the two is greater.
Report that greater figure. 101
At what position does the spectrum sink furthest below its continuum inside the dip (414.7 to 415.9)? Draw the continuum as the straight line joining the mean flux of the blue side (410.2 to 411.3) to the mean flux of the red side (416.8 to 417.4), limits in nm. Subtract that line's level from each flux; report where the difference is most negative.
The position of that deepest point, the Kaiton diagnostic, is 414.834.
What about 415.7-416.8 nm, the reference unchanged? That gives 416.749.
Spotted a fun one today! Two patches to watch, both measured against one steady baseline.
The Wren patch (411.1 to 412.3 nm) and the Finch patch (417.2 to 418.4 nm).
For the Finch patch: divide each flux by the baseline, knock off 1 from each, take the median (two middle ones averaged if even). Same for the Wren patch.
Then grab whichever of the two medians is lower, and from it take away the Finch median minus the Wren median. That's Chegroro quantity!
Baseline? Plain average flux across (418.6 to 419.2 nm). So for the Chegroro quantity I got 0.08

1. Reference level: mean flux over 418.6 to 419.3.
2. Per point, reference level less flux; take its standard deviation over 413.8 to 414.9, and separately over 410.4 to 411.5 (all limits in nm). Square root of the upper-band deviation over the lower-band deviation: 1.00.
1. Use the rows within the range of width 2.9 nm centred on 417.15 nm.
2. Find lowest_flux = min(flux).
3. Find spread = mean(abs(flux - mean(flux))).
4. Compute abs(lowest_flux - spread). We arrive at 91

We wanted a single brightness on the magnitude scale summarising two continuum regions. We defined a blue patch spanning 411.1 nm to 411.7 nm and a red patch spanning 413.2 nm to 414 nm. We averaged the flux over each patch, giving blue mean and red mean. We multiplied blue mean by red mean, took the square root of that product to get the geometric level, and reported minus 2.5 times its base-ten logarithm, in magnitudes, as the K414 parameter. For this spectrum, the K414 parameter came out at -5.09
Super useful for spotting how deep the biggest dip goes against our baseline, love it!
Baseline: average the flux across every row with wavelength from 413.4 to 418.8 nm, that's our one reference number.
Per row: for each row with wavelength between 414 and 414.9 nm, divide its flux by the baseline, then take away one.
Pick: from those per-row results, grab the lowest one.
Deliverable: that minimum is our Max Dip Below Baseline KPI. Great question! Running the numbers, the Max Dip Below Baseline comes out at -0.12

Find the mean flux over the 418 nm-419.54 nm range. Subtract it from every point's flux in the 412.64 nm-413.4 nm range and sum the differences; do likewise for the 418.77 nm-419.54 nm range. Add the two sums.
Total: -5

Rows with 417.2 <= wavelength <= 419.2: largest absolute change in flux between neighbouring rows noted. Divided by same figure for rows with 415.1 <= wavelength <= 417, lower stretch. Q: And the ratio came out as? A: 1.03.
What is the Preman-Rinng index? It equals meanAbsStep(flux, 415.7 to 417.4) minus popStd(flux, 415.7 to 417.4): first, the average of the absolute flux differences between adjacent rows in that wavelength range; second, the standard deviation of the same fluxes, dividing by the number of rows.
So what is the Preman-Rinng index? -1.3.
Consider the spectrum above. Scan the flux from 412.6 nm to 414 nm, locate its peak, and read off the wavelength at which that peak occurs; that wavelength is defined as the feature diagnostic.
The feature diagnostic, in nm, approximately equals 413.118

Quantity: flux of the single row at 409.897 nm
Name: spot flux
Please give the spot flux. 94.39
